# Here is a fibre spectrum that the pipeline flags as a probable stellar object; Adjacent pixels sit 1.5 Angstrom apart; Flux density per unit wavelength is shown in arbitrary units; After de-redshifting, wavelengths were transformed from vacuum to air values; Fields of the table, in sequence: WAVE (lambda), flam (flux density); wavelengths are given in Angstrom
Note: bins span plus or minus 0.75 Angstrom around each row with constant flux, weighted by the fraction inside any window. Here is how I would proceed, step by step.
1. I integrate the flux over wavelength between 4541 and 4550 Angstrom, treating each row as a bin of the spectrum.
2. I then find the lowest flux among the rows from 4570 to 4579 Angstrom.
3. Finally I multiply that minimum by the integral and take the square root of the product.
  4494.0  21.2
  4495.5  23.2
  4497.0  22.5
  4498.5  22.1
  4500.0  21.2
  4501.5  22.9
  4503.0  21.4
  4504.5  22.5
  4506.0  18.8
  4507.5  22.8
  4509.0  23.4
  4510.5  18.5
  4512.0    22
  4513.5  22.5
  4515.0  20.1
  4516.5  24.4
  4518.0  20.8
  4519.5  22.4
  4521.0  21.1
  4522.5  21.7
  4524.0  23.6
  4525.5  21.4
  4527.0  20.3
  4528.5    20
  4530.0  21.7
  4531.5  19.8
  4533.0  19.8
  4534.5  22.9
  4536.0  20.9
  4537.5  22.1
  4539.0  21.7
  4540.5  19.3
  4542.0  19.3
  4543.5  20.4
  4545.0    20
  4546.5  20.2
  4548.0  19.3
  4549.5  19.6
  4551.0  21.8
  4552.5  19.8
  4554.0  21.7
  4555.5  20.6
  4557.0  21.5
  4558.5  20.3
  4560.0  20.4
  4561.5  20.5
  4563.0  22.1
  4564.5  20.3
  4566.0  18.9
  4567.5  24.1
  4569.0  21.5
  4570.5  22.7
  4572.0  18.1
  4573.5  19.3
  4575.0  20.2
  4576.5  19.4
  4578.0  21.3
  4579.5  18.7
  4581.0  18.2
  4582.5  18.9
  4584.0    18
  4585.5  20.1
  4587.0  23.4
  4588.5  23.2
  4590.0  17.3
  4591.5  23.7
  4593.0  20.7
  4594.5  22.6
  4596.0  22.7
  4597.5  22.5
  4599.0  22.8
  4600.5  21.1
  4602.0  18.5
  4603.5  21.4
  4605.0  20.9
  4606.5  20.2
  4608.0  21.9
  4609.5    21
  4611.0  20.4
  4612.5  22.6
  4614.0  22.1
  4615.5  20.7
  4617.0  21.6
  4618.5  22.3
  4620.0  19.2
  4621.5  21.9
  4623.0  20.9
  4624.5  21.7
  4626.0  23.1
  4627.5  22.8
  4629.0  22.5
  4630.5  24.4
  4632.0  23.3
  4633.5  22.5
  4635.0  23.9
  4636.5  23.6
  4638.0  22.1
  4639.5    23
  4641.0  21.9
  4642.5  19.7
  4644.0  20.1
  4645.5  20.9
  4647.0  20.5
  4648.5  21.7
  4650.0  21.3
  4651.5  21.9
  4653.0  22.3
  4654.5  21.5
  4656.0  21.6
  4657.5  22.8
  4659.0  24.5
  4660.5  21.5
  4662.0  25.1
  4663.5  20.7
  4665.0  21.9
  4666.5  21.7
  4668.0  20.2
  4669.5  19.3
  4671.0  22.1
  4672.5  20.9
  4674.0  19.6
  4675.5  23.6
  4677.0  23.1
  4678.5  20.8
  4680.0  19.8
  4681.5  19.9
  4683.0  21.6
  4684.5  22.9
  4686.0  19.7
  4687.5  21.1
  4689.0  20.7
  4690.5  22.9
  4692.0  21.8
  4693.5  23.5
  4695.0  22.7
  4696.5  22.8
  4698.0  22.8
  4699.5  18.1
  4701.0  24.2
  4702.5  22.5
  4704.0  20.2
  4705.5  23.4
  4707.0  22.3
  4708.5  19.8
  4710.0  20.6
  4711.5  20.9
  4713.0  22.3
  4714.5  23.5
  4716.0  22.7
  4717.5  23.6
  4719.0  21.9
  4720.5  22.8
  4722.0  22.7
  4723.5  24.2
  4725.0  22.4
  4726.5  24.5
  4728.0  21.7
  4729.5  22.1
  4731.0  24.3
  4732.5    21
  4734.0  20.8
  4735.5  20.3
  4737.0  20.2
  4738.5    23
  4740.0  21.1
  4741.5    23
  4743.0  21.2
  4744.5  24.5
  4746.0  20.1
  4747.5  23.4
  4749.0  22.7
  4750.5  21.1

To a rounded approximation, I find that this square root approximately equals 56.8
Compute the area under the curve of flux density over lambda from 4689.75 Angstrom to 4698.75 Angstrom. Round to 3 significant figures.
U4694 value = 205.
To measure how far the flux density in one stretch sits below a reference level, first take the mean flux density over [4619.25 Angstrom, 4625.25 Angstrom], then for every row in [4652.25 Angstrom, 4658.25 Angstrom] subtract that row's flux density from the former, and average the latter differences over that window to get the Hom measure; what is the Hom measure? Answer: -1.1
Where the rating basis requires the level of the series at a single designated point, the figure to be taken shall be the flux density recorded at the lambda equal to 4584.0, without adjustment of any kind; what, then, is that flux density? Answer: 18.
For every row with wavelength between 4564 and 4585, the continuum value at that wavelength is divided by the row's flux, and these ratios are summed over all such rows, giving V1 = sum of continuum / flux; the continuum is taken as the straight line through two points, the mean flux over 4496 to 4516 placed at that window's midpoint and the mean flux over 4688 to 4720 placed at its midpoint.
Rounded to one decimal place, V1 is 15.4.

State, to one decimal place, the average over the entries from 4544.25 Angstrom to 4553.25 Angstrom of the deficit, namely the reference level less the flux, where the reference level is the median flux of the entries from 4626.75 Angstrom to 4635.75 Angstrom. 2.9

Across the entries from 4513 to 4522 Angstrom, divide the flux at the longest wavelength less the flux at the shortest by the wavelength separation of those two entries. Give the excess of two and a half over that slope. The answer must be 2.69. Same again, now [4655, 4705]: 2.53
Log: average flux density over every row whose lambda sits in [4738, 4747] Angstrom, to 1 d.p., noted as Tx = 22.2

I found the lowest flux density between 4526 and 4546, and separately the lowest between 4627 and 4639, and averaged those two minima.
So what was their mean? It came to 20.7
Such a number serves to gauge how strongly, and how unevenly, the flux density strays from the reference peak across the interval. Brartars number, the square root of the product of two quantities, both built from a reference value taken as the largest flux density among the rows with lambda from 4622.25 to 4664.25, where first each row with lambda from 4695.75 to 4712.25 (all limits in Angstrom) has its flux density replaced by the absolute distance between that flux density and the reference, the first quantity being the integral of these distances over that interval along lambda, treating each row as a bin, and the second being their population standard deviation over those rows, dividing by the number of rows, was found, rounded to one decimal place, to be 10.0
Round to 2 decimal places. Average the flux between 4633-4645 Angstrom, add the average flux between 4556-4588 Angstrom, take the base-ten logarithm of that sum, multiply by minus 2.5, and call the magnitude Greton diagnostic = -4.07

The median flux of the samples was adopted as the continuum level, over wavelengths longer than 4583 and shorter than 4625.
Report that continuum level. 21.50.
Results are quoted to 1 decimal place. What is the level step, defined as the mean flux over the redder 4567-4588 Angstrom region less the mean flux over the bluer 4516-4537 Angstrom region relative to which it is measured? -1.2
